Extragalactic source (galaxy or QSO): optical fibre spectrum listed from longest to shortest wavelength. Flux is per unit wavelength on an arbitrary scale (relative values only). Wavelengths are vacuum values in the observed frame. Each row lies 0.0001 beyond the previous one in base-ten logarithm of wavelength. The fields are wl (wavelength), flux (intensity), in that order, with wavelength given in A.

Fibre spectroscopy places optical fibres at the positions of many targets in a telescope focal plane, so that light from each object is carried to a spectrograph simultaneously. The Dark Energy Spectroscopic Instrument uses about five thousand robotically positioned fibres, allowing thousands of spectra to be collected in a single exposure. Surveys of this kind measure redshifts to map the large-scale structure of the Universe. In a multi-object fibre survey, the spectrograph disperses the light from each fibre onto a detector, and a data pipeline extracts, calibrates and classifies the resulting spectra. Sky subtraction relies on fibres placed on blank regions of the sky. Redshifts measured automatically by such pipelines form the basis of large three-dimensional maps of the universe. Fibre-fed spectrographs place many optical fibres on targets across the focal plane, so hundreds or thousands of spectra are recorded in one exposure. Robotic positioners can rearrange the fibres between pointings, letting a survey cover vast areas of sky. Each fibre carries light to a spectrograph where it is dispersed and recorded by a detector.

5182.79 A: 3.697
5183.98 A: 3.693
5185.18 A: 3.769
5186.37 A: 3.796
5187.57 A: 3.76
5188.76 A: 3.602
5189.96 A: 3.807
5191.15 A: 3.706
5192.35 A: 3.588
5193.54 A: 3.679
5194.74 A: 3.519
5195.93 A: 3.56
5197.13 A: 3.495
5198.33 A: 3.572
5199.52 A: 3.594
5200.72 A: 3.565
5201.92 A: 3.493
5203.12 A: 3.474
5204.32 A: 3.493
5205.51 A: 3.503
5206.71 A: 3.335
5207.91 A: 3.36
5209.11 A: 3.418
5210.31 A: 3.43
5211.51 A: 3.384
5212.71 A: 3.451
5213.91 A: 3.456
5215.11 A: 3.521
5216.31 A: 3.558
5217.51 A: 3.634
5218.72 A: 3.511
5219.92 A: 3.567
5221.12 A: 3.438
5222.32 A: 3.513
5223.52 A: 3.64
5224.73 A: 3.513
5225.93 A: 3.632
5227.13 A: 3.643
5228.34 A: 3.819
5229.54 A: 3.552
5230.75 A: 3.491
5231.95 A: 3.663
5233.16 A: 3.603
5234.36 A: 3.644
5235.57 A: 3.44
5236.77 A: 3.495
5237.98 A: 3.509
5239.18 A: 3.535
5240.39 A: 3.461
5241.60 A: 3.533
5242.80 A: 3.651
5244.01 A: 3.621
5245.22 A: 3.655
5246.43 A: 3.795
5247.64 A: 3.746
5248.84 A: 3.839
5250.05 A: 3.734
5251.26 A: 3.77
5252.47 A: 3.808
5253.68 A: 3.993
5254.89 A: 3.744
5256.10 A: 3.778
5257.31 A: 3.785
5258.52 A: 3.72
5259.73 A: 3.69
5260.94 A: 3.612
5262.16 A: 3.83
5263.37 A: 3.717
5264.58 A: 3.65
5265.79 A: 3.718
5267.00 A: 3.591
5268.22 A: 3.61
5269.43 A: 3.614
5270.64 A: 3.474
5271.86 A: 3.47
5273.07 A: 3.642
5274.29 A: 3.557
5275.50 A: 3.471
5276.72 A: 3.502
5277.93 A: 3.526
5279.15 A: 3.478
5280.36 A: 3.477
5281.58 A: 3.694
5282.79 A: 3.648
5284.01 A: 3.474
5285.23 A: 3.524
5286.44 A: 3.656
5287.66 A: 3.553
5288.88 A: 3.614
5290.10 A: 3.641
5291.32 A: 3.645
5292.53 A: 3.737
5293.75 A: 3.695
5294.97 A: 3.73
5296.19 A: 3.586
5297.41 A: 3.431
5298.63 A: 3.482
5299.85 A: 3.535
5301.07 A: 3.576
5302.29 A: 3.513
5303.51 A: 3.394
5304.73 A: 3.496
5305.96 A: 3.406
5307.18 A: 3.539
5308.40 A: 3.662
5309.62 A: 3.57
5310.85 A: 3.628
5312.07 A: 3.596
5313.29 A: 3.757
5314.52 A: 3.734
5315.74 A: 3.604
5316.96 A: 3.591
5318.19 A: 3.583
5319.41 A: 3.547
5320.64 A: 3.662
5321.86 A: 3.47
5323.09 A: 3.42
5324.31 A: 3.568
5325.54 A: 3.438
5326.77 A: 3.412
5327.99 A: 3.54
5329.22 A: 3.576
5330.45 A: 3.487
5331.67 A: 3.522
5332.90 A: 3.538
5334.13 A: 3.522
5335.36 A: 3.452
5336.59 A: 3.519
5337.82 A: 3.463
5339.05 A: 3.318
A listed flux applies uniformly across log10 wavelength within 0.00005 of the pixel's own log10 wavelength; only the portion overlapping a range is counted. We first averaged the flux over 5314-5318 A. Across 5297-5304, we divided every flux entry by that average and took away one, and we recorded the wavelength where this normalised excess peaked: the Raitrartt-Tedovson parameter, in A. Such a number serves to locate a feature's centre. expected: 5301.07 A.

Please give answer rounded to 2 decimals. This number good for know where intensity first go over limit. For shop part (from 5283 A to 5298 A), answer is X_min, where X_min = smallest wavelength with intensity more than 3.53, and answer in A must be 5286.44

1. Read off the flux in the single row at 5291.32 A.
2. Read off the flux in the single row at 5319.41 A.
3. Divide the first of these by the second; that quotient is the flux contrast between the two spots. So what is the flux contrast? 1.03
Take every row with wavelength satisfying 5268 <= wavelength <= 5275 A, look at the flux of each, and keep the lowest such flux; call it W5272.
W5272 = 3.47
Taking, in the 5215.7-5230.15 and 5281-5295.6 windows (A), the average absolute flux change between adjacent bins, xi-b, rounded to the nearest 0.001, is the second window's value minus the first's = -0.047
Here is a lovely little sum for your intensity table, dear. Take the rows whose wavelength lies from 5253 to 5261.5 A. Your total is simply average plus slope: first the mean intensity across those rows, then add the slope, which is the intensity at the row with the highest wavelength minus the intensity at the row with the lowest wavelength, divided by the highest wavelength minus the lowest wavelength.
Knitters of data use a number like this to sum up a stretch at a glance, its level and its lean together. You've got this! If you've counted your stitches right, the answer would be 3.71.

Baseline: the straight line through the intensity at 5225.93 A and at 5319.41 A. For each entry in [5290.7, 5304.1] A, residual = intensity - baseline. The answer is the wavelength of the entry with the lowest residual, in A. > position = 5303.51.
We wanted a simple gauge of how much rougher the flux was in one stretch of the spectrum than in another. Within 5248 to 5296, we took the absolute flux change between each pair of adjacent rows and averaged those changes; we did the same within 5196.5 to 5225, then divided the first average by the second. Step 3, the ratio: 1.3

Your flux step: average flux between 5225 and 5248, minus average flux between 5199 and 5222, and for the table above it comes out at 0.12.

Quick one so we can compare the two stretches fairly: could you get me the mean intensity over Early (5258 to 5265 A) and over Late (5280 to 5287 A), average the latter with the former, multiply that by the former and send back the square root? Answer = 3.67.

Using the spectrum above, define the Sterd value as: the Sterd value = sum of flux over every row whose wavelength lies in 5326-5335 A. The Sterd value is 24.6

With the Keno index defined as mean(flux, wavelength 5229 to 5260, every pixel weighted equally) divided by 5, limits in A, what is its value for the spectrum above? 0.733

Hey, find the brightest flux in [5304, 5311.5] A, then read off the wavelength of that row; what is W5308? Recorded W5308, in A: 5308.40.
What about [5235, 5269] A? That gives 5253.68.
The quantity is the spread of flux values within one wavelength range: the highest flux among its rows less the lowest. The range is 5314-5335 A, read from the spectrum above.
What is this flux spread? 0.32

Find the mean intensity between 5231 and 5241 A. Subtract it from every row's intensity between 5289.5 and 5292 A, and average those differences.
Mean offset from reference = 0.10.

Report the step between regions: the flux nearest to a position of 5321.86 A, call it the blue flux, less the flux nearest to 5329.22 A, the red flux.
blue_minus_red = -0.106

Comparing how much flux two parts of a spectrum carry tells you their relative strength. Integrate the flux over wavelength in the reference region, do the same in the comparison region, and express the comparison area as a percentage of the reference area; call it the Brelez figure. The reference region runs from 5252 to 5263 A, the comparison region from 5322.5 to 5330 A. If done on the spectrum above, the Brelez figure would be 63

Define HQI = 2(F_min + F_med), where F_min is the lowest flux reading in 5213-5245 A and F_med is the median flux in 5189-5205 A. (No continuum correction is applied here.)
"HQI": 14.01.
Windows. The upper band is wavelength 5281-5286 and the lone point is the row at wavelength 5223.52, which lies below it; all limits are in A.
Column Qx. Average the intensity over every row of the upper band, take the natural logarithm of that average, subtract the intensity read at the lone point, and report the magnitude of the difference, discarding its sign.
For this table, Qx 2.36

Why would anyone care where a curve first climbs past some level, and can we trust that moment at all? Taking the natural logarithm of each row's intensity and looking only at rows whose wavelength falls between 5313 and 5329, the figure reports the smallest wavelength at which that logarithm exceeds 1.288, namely 5313.29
